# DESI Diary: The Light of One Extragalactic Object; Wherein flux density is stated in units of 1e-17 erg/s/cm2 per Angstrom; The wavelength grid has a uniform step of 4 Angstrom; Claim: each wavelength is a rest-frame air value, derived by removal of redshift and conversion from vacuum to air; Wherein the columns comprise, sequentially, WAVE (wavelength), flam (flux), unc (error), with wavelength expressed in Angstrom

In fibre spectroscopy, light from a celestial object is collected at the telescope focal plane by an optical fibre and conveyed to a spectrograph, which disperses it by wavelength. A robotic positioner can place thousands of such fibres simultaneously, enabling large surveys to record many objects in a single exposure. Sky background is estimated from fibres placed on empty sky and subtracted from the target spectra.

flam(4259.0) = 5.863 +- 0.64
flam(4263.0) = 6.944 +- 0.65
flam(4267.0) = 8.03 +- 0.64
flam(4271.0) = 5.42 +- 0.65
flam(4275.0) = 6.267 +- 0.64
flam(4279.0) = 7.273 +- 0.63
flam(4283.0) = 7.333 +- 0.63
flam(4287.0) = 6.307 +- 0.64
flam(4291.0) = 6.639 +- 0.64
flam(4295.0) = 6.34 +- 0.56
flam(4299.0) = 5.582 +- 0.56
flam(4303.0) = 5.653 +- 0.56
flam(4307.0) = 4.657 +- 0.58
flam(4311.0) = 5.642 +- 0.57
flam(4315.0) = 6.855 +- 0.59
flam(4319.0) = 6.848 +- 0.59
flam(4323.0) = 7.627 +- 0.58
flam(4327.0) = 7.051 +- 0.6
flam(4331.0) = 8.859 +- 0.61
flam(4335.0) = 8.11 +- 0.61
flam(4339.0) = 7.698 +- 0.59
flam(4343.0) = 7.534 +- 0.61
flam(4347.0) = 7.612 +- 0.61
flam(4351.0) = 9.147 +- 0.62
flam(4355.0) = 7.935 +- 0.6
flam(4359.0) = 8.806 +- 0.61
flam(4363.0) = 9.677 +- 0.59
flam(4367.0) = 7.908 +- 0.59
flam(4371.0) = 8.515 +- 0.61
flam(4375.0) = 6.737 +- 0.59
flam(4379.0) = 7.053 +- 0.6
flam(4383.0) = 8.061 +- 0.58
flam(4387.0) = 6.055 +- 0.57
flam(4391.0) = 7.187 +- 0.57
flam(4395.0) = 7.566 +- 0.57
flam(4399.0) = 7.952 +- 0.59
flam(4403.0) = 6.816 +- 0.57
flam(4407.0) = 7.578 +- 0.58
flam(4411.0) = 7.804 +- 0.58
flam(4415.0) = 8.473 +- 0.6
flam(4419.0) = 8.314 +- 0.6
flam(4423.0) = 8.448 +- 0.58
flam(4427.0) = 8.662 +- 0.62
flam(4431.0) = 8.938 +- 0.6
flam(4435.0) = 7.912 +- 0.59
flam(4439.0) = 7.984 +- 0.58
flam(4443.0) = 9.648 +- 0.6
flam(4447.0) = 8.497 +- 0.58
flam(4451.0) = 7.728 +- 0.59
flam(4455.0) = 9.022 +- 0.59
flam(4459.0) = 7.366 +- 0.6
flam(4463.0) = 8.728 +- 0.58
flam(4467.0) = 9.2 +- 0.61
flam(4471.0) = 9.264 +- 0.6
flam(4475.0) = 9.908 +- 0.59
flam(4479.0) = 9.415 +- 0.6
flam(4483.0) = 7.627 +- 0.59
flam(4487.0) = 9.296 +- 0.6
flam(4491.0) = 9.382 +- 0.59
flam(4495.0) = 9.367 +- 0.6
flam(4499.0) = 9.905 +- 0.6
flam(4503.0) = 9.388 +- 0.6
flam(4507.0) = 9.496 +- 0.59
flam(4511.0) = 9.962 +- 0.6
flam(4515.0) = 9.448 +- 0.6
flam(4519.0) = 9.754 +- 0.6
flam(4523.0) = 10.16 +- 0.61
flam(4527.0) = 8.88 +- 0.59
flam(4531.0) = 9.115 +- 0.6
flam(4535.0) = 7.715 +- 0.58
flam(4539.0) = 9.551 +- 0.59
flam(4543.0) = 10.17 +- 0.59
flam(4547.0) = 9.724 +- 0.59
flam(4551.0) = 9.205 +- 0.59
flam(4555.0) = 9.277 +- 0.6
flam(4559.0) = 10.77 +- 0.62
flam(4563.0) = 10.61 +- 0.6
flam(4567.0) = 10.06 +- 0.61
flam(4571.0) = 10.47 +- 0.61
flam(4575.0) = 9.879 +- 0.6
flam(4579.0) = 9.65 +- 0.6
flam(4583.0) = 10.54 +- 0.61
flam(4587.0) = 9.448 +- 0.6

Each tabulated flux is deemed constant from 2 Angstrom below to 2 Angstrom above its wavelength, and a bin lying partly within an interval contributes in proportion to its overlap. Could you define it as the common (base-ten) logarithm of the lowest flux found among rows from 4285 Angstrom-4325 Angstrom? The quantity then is 0.668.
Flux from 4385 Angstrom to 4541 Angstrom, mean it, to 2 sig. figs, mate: 8.7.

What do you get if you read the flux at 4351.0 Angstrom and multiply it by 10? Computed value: 91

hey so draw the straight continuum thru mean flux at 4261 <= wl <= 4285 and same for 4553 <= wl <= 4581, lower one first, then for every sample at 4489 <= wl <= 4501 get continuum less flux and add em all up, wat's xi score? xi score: -1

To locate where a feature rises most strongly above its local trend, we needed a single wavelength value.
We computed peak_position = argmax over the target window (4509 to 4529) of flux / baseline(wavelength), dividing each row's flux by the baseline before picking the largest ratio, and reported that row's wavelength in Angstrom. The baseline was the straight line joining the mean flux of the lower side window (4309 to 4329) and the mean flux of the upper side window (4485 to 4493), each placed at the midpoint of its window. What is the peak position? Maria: 4523.0 Angstrom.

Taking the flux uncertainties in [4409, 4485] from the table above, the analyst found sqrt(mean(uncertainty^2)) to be 0.594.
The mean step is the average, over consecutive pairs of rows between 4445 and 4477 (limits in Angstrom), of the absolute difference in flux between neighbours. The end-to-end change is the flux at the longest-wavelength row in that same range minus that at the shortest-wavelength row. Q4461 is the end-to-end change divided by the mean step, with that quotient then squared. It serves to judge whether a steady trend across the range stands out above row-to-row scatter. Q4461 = 2.5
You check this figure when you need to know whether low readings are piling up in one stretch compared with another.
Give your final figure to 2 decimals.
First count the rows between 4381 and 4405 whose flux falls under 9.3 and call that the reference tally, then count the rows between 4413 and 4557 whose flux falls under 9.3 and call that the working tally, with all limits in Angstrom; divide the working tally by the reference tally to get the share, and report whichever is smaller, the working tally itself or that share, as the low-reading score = 3.50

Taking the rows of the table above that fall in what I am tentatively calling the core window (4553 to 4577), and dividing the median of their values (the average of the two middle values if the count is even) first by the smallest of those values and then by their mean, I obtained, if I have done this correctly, 0.109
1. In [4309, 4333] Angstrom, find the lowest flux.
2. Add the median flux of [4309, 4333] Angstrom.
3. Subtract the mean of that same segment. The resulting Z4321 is 5.4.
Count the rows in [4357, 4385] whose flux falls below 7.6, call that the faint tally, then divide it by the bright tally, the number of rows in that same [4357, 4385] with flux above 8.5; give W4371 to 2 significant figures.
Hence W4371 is 0.67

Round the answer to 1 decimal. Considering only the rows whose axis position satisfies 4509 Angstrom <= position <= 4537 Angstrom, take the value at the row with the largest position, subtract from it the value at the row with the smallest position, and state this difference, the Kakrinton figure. -2.2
